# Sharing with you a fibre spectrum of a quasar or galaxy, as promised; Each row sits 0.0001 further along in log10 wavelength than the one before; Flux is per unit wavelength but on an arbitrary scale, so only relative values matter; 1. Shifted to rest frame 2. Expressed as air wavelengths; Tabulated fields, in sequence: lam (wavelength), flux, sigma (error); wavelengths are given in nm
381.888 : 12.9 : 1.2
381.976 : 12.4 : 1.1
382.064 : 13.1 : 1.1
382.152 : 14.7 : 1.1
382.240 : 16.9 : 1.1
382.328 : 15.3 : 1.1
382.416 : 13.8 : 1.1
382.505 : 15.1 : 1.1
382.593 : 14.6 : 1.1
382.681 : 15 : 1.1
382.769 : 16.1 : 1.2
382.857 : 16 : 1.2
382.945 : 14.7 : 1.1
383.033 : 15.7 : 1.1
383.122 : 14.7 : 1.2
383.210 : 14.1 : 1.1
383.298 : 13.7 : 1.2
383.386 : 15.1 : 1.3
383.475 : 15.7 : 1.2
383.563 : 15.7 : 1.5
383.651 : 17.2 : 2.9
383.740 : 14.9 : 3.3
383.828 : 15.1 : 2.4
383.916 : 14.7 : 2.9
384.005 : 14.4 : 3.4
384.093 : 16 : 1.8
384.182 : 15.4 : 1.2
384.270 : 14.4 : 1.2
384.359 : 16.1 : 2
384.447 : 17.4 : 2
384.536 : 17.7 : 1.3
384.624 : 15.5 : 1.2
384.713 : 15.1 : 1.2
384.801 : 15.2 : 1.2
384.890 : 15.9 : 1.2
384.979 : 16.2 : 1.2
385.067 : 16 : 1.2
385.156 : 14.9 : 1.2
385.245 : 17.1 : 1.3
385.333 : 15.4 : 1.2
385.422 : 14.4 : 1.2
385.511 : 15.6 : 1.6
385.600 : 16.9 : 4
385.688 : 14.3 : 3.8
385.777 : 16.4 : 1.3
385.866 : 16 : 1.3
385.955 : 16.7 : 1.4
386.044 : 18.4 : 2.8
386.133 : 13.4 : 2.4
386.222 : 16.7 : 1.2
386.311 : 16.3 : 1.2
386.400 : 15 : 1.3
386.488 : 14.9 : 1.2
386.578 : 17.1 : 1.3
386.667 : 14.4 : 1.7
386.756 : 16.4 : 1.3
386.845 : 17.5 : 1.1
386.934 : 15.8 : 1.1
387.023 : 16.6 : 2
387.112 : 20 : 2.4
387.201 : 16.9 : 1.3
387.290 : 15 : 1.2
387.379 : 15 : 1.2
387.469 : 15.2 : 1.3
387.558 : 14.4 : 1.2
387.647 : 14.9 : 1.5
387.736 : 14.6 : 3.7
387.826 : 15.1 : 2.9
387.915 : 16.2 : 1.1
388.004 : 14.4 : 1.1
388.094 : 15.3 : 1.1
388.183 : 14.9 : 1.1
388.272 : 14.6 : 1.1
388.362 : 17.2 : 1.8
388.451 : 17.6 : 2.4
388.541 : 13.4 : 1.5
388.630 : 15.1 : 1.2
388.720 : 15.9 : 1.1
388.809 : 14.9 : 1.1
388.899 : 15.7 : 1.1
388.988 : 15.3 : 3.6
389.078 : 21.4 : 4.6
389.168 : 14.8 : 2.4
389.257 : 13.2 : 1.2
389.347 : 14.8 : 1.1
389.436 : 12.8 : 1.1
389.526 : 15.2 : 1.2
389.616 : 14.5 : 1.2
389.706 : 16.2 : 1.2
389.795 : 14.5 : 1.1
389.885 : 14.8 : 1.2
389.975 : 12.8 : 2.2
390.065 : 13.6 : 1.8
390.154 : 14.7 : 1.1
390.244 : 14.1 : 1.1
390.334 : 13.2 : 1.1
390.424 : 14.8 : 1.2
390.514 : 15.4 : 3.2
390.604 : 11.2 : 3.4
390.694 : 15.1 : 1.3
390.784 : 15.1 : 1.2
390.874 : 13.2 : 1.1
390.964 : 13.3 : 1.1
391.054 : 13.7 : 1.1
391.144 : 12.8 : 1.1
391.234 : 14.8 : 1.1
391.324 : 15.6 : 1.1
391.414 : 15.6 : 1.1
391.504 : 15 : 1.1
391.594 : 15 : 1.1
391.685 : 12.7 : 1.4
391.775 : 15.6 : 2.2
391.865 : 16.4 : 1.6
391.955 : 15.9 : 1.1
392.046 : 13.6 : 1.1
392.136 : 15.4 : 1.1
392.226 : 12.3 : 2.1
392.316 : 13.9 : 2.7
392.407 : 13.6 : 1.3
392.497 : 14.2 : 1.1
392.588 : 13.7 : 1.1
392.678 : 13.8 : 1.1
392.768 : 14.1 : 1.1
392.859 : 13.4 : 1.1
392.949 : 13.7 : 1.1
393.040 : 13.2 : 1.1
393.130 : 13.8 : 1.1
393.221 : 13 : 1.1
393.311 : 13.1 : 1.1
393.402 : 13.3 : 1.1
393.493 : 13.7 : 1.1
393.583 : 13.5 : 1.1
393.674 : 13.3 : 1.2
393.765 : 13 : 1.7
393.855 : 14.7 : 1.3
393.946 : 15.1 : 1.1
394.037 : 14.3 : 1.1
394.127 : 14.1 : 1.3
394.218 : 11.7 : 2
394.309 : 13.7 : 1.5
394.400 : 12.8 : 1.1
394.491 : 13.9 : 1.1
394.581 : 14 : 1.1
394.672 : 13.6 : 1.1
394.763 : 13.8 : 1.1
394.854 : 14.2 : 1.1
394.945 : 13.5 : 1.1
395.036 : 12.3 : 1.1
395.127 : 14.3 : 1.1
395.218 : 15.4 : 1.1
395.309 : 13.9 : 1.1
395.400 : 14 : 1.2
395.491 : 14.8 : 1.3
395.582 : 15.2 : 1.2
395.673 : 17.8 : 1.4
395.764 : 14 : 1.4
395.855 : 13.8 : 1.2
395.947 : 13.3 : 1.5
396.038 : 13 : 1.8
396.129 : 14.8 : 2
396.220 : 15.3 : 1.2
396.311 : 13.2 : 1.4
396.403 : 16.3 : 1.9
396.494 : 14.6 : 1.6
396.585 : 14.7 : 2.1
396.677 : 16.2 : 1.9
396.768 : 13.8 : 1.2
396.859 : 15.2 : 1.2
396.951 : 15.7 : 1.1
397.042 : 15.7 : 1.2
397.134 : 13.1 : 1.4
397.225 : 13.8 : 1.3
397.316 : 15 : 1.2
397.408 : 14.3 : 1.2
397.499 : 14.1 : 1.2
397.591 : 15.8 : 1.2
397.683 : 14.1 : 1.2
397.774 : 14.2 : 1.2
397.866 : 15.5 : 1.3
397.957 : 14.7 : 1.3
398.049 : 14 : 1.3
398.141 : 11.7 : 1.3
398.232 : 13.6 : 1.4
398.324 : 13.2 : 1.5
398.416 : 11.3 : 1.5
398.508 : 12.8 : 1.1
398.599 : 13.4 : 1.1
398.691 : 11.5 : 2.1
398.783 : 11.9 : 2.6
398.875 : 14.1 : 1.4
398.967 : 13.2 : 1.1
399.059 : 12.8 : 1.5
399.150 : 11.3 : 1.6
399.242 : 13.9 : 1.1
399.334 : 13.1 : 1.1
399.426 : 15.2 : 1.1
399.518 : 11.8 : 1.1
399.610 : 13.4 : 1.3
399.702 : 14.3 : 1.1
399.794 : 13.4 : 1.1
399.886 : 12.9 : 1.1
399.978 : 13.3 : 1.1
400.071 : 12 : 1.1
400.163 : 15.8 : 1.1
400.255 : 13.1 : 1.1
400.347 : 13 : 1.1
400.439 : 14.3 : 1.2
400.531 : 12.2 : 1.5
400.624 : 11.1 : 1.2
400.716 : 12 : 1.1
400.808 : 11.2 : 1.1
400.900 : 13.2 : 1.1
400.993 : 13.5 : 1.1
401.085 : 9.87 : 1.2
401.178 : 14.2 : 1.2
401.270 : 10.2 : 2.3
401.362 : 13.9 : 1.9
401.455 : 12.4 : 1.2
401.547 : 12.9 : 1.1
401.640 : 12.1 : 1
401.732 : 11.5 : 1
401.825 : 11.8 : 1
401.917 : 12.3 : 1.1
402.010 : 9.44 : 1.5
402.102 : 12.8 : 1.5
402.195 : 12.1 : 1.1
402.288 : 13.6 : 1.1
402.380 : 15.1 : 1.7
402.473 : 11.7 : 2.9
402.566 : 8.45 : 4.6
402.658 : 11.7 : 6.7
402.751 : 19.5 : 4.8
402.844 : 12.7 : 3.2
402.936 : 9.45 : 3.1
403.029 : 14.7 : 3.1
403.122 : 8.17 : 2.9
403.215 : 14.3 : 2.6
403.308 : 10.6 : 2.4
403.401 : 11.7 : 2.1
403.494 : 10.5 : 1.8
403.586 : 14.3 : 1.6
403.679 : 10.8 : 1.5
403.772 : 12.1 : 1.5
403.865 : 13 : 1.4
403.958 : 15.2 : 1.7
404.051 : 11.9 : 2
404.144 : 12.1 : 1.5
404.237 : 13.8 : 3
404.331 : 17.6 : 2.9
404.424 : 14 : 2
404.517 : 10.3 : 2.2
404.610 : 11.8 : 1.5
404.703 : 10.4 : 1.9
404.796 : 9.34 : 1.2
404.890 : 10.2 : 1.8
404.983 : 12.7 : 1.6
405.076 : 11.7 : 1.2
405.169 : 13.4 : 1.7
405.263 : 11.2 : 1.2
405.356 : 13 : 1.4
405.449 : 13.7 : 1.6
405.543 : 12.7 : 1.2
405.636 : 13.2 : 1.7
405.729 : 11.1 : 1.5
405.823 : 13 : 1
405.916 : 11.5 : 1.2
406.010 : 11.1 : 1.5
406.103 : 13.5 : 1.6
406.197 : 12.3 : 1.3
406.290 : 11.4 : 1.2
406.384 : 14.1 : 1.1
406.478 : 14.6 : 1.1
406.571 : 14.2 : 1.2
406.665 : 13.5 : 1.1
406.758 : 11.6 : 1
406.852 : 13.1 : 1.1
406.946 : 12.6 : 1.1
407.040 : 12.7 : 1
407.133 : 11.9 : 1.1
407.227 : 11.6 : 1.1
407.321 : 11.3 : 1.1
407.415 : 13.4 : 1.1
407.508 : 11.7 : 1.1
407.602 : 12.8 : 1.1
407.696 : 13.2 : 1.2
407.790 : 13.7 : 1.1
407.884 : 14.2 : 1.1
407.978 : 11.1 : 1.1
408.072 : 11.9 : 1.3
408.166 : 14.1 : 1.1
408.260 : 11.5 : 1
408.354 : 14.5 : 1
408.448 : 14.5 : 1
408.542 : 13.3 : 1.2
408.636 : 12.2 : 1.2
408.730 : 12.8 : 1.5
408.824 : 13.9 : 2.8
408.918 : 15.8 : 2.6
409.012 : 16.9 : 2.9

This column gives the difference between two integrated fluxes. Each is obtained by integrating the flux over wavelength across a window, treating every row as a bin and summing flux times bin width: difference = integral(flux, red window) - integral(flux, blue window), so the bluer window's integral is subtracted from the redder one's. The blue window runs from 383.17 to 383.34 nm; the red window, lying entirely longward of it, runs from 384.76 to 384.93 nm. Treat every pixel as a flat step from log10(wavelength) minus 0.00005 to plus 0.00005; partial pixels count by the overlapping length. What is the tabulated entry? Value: 0.3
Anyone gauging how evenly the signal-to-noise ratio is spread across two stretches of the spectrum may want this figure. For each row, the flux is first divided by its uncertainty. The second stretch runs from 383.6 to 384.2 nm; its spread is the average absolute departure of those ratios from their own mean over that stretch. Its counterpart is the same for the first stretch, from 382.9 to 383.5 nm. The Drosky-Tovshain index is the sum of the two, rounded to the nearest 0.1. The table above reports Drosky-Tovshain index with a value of 3.1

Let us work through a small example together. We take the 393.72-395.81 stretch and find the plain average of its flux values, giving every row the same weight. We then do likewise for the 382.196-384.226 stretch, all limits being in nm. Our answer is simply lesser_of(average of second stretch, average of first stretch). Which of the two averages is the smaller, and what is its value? 14.1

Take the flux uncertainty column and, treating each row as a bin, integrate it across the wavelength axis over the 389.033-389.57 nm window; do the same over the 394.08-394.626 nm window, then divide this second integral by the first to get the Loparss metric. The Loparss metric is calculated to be 0.71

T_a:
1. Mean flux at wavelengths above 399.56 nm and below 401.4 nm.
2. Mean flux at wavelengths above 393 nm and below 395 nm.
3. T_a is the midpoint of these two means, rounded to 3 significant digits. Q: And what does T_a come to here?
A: 13.2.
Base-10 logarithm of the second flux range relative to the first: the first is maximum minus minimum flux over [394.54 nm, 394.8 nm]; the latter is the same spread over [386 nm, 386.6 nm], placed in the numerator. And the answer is 1.10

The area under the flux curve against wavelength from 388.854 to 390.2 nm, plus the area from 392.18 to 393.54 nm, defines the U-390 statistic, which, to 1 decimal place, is 38.5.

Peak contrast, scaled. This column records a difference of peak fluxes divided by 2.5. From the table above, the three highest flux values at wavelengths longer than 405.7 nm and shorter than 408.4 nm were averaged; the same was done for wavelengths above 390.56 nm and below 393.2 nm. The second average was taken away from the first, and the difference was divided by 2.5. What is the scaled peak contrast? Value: -0.61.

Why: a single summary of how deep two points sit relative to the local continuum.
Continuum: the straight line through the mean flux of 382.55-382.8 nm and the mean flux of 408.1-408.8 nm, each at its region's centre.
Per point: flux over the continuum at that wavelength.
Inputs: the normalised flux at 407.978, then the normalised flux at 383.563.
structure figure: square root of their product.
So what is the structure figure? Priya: 0.93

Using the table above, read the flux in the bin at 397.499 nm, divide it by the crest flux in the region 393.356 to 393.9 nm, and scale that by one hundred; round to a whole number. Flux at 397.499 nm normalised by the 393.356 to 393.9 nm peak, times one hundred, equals 96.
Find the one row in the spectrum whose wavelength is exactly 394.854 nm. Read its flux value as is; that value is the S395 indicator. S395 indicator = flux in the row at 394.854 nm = 14.2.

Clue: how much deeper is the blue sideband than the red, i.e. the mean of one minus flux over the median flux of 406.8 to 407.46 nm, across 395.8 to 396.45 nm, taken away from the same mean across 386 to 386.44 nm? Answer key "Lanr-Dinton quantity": -0.14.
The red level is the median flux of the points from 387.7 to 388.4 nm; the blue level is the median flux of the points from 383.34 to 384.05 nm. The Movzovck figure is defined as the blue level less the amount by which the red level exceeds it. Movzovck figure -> 15.2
